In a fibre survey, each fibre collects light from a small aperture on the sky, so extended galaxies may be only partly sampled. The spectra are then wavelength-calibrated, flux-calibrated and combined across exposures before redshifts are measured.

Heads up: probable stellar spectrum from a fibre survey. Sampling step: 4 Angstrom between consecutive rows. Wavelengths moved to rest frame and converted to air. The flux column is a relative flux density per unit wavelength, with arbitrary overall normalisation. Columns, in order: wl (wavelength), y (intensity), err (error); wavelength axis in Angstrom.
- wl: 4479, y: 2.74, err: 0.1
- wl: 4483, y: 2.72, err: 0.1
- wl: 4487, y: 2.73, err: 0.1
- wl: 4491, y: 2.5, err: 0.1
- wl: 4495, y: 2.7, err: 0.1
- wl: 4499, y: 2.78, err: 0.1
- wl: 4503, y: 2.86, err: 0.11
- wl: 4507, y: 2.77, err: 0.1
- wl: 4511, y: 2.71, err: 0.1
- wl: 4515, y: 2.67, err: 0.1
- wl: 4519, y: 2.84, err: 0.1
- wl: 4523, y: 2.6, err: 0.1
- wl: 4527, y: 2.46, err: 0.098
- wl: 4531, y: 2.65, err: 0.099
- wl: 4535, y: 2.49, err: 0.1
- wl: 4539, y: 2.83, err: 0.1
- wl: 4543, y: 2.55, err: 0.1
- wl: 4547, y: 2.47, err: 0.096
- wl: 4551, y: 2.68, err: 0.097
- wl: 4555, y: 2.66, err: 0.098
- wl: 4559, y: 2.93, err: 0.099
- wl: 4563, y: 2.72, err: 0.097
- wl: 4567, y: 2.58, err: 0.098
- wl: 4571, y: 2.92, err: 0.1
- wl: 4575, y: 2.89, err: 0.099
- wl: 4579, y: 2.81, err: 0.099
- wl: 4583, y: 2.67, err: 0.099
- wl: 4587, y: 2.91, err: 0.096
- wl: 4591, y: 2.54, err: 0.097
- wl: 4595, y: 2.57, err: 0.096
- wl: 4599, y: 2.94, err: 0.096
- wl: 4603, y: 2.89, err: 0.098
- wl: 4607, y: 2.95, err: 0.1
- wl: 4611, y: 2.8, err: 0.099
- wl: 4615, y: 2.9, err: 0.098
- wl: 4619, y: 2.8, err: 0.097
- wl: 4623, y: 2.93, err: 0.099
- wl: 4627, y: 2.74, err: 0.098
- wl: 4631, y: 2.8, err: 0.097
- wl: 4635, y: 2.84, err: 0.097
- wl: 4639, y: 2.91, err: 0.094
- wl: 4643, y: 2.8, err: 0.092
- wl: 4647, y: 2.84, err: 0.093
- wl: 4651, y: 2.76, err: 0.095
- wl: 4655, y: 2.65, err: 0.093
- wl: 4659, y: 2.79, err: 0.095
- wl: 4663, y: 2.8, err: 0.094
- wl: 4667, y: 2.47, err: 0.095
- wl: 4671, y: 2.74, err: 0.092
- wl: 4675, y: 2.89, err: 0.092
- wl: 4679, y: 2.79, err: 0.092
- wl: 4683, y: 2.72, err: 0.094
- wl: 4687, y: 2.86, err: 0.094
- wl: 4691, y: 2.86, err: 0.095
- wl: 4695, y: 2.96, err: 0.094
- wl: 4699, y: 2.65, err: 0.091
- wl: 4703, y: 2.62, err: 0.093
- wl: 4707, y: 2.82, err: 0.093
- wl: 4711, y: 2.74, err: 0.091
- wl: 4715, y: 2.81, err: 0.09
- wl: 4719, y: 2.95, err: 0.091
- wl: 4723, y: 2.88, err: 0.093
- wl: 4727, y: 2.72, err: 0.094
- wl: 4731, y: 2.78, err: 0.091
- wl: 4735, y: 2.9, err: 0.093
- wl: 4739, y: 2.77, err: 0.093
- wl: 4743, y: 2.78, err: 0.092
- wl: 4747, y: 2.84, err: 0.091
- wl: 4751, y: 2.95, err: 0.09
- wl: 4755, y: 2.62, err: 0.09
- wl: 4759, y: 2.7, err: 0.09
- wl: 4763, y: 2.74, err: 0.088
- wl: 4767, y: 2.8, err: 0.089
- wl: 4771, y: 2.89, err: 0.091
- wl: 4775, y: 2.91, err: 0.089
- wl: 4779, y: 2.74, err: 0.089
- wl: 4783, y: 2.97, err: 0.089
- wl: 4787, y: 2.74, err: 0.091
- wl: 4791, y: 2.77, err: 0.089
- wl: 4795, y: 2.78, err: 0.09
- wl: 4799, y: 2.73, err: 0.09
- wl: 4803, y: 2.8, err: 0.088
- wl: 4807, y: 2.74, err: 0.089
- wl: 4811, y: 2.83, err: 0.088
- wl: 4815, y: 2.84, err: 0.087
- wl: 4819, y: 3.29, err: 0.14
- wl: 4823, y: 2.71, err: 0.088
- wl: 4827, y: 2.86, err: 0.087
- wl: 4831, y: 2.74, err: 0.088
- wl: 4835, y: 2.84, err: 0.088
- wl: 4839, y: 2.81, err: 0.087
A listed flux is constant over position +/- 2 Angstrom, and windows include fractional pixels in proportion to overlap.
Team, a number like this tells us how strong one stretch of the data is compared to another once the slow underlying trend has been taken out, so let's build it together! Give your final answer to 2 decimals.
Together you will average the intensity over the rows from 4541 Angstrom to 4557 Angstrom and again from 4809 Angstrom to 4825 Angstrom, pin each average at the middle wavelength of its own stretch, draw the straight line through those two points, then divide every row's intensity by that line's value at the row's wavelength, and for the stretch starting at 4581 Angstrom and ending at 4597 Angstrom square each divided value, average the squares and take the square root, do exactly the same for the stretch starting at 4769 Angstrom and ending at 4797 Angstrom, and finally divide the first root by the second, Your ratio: 1.03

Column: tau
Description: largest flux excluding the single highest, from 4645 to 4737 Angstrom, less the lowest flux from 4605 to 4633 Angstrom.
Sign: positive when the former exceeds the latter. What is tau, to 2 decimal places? 0.21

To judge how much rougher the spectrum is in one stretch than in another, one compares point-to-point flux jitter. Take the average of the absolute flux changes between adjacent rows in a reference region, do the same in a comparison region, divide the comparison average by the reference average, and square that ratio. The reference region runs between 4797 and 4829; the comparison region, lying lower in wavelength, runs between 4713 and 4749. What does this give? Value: 0.22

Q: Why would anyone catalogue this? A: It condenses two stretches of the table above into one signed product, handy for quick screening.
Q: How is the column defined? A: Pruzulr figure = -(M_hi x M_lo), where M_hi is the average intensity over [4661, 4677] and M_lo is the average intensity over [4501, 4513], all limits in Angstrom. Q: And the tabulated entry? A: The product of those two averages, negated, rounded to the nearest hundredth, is -7.58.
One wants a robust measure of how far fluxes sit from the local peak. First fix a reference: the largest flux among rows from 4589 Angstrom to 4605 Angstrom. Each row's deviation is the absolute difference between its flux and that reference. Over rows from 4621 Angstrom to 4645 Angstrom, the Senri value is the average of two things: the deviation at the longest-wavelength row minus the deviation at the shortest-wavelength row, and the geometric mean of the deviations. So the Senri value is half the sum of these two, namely 0.10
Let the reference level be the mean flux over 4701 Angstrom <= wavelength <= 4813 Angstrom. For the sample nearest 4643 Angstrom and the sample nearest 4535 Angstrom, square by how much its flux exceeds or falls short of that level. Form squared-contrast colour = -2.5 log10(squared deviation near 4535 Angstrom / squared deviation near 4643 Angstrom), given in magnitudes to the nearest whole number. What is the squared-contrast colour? -10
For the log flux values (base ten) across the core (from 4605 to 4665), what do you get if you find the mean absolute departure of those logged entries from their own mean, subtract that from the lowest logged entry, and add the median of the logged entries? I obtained 0.86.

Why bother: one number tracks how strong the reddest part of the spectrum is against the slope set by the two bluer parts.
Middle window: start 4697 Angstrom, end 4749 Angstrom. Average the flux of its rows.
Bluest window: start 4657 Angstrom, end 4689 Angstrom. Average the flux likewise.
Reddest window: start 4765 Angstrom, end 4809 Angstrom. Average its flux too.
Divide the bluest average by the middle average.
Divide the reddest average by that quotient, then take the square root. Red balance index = 1.68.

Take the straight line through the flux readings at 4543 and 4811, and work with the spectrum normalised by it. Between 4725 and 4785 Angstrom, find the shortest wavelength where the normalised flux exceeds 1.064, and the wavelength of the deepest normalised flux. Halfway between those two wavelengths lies 4753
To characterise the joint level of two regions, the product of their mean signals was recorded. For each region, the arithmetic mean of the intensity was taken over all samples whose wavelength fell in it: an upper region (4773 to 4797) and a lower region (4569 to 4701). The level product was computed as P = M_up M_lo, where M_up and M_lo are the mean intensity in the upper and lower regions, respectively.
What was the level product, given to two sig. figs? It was 7.9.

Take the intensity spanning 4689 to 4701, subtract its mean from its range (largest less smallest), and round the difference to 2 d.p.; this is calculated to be -2.51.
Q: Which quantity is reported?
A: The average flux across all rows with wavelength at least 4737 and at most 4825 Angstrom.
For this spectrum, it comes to 2.82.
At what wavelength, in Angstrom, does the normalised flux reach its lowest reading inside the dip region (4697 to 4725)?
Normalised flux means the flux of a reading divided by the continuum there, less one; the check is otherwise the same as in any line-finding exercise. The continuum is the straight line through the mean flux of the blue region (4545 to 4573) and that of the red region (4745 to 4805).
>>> 4703 Angstrom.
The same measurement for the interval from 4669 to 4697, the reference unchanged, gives 4683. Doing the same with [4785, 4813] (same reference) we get 4799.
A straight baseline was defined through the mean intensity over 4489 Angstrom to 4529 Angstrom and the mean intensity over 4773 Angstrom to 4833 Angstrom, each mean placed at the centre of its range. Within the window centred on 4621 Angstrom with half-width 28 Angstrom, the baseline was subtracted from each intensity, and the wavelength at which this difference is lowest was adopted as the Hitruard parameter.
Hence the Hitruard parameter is 4595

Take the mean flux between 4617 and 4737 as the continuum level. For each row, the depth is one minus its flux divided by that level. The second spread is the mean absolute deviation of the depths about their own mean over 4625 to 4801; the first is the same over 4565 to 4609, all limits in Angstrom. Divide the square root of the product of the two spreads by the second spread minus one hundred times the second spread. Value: -0.0140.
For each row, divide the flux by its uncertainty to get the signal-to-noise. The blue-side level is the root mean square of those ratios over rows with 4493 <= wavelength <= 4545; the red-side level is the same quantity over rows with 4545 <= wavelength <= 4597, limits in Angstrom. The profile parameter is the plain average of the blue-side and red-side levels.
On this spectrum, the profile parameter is 27.3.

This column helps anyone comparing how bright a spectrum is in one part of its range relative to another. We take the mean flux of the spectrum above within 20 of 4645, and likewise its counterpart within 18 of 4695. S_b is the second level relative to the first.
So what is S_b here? 1.00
